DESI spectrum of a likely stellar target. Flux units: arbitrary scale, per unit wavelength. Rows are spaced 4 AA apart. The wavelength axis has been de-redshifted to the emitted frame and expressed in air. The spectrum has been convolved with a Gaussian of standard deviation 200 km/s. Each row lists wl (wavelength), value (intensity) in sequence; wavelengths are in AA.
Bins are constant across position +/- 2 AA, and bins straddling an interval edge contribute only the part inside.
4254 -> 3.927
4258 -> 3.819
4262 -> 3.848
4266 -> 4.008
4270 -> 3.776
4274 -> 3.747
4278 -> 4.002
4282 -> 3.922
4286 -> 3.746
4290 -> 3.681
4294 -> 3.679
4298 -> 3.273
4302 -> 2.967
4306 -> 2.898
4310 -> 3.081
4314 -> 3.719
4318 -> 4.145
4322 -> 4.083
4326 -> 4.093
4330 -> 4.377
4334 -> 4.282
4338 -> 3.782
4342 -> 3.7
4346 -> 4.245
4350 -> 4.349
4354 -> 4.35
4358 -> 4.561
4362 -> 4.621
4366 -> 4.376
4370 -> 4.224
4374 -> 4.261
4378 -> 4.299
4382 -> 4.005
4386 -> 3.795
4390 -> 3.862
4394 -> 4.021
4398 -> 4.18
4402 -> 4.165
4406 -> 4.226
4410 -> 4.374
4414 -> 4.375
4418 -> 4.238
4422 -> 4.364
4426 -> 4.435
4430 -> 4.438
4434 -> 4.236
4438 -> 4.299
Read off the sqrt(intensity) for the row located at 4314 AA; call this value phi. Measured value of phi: 1.93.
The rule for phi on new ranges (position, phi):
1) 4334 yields 2.07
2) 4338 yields 1.94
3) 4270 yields 1.94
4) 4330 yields 2.09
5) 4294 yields 1.92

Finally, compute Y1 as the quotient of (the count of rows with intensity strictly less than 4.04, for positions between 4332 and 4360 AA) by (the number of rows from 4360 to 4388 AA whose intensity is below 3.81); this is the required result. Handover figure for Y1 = 2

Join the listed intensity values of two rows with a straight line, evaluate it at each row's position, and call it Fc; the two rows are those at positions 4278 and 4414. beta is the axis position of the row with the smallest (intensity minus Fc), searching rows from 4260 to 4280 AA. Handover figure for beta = 4274 AA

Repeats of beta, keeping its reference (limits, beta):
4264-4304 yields 4302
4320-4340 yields 4338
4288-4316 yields 4306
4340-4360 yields 4342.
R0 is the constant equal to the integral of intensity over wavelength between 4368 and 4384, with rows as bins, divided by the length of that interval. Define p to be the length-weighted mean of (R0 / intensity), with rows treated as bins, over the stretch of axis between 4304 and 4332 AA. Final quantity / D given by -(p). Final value -1.14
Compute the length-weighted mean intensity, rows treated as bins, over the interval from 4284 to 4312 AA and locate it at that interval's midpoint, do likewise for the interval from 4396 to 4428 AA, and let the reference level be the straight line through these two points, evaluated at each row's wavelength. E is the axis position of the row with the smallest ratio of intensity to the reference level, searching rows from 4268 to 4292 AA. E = 4290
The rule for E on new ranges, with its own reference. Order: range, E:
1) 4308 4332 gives 4310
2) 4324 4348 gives 4342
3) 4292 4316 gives 4306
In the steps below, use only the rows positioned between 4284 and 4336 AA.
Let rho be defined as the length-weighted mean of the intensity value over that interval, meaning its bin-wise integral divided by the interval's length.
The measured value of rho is 3.69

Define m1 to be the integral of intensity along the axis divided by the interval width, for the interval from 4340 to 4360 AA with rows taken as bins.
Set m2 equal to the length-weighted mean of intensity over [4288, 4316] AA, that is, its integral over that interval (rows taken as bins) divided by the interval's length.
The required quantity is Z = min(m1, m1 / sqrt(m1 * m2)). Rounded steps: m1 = 4.2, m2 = 3.33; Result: 1.13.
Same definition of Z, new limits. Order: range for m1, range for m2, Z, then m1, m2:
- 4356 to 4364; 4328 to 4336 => 1.03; 4.6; 4.33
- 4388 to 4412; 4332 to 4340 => 1.01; 4.1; 4.03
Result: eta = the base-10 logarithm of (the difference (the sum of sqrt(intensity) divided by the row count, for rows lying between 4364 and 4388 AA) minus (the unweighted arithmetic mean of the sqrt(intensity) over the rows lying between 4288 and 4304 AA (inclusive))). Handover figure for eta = -0.7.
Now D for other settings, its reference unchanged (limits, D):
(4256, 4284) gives -1.08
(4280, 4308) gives -1.23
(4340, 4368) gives -0.98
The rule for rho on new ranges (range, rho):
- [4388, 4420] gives 4.18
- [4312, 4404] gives 4.15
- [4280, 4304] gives 3.54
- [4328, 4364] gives 4.25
